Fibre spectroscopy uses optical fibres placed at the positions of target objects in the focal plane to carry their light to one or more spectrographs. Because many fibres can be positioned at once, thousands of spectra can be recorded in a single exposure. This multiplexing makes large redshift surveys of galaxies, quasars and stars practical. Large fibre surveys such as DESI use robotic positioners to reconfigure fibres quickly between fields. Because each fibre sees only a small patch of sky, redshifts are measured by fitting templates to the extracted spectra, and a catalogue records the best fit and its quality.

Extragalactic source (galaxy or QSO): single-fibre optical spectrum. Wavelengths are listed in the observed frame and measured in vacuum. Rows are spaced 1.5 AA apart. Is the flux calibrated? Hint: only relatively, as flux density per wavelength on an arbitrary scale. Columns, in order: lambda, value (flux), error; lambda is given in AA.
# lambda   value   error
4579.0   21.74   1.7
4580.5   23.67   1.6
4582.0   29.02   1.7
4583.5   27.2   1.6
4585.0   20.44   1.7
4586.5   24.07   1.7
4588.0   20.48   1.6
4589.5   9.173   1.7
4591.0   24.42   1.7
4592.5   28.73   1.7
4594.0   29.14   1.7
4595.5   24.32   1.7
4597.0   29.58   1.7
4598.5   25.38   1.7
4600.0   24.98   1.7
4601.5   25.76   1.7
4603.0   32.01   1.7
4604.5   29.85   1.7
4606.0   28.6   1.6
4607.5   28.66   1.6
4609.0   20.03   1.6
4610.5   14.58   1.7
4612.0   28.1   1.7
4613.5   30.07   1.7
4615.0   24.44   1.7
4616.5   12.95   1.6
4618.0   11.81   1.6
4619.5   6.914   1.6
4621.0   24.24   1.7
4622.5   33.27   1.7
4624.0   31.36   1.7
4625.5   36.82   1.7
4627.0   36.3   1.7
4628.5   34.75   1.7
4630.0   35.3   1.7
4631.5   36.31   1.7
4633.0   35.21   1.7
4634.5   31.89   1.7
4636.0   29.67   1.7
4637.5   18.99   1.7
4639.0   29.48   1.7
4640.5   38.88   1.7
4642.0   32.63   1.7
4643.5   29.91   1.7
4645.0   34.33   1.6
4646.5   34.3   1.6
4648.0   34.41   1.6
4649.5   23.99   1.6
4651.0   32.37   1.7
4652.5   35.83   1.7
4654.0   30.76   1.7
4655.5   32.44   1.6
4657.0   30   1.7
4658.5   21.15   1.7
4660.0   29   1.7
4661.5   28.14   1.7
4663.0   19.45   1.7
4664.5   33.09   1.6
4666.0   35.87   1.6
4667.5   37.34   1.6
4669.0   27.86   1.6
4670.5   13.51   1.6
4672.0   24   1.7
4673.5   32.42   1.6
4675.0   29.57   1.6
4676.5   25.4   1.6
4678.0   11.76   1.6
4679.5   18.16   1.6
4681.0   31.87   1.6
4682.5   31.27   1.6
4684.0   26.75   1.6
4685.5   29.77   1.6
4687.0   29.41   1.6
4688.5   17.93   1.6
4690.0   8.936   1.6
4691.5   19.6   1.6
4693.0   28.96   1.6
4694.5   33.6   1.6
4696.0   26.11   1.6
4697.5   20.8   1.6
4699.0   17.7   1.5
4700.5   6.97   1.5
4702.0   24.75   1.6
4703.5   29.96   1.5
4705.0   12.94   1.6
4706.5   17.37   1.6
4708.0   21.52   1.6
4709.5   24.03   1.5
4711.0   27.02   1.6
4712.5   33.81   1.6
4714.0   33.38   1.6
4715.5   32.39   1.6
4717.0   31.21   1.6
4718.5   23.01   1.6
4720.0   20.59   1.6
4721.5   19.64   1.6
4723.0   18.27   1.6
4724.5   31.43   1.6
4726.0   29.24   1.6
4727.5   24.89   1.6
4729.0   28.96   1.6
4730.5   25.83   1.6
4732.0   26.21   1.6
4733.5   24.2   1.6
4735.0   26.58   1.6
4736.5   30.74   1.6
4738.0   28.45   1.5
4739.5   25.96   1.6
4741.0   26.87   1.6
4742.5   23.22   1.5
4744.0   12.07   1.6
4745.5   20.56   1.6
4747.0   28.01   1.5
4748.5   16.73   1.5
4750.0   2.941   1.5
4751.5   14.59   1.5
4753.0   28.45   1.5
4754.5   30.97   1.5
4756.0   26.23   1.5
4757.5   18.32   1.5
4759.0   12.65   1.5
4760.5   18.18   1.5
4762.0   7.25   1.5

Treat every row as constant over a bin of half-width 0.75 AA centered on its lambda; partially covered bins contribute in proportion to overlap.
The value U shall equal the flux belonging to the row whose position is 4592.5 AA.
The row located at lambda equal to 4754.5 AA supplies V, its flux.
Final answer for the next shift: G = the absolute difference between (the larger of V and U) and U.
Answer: 2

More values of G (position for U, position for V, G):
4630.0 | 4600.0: 0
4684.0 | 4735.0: 0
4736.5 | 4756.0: 0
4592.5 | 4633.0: 6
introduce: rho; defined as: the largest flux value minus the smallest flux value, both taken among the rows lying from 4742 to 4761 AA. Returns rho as 28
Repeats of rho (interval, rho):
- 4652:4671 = 24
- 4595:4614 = 17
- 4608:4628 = 30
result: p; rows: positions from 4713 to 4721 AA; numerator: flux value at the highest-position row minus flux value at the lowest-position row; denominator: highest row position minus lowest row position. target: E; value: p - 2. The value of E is -4.1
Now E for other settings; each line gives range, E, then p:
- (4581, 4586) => -4.9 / -2.9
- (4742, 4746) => -2.9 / -0.9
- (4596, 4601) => -3.5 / -1.5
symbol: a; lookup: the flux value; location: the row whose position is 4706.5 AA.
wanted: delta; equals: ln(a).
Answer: 2.85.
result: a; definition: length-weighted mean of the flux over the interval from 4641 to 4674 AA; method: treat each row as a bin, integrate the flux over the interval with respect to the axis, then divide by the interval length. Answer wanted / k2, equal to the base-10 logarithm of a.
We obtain 1.47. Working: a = 30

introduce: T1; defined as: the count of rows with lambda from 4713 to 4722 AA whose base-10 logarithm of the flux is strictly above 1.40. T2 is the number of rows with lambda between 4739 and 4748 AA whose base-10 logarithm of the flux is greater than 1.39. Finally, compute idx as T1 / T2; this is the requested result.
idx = 1.0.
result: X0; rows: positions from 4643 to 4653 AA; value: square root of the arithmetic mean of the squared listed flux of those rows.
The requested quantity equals 32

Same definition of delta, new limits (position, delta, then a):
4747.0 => 3.33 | 28.01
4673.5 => 3.48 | 32.42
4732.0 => 3.27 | 26.21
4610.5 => 2.68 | 14.58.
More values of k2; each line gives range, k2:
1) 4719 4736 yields 1.40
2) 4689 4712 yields 1.33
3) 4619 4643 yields 1.49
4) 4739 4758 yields 1.32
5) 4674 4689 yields 1.41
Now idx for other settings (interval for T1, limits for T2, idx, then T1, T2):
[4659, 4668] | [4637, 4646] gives 1.0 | 5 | 5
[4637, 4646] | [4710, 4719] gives 1.0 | 5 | 5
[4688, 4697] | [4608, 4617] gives 1.5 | 3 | 2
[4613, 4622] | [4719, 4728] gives 0.3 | 1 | 3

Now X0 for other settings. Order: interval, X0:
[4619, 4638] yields 31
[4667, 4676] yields 28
